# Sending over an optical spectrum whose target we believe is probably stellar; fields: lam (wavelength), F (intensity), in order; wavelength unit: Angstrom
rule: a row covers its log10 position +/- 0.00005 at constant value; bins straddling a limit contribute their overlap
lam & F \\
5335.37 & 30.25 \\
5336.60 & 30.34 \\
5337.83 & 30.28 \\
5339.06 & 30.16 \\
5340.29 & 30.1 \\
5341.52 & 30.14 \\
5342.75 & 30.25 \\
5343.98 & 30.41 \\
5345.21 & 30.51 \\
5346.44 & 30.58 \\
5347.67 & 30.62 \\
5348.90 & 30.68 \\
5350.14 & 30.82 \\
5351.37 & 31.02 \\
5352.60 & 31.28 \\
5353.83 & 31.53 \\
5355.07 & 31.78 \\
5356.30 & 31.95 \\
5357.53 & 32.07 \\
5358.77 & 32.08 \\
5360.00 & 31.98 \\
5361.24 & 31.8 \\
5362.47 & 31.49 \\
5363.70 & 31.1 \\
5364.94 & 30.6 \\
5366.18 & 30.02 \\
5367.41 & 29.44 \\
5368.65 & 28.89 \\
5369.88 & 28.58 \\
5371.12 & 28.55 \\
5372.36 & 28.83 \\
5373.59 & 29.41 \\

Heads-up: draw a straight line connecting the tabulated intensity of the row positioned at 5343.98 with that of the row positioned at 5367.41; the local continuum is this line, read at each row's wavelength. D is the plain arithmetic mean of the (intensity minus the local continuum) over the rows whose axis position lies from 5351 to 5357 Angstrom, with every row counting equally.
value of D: 1.51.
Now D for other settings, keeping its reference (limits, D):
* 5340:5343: -0.35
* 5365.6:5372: -0.29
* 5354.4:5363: 2.08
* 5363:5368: 0.77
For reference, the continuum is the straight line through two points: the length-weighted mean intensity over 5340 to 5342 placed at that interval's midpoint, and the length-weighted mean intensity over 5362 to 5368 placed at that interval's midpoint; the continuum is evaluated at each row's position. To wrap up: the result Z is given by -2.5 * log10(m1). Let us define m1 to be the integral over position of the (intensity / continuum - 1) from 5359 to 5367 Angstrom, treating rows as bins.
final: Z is 1.9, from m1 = 0.18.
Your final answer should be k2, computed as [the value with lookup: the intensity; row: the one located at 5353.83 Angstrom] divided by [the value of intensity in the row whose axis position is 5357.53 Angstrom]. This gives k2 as 0.98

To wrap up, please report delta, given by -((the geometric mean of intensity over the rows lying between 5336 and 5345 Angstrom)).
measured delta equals -30.2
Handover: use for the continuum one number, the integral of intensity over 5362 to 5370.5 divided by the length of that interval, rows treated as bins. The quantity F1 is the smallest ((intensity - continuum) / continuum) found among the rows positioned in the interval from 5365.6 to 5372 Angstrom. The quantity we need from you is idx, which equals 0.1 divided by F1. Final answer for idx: -2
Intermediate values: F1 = -0.048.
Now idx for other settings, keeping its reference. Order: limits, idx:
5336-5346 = 29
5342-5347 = 12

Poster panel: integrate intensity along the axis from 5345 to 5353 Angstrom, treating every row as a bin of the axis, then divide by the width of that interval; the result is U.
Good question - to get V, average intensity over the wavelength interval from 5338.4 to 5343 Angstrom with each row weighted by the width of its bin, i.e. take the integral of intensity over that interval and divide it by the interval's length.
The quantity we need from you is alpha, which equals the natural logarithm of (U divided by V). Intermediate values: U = 30.8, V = 30.1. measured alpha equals 0.02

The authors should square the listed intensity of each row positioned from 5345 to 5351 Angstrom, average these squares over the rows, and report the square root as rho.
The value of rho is 30.6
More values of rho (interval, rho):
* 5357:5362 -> 32.0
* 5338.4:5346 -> 30.3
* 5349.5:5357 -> 31.4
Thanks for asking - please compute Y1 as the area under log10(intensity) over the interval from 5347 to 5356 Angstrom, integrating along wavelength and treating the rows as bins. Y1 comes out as 13.4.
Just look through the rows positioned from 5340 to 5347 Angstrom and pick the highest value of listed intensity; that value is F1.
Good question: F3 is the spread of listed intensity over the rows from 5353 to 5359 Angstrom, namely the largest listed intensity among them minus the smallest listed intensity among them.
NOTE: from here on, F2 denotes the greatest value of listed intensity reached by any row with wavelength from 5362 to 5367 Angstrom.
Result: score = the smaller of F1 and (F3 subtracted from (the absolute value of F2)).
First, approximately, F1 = 30.58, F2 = 31.49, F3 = 0.55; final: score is 30.6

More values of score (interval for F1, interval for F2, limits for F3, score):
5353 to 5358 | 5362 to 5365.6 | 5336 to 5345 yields 31.2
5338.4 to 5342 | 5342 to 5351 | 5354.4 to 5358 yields 30.2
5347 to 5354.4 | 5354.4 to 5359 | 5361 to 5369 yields 29.2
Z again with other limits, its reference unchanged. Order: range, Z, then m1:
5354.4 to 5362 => 1.0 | 0.38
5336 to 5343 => 3.9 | 0.03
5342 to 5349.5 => 2.8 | 0.08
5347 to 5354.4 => 1.9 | 0.17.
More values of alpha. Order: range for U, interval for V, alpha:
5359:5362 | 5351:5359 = 0.01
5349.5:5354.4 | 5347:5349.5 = 0.02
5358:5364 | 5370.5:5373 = 0.10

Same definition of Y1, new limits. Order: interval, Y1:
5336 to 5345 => 13.3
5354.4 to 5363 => 12.9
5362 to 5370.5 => 12.6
